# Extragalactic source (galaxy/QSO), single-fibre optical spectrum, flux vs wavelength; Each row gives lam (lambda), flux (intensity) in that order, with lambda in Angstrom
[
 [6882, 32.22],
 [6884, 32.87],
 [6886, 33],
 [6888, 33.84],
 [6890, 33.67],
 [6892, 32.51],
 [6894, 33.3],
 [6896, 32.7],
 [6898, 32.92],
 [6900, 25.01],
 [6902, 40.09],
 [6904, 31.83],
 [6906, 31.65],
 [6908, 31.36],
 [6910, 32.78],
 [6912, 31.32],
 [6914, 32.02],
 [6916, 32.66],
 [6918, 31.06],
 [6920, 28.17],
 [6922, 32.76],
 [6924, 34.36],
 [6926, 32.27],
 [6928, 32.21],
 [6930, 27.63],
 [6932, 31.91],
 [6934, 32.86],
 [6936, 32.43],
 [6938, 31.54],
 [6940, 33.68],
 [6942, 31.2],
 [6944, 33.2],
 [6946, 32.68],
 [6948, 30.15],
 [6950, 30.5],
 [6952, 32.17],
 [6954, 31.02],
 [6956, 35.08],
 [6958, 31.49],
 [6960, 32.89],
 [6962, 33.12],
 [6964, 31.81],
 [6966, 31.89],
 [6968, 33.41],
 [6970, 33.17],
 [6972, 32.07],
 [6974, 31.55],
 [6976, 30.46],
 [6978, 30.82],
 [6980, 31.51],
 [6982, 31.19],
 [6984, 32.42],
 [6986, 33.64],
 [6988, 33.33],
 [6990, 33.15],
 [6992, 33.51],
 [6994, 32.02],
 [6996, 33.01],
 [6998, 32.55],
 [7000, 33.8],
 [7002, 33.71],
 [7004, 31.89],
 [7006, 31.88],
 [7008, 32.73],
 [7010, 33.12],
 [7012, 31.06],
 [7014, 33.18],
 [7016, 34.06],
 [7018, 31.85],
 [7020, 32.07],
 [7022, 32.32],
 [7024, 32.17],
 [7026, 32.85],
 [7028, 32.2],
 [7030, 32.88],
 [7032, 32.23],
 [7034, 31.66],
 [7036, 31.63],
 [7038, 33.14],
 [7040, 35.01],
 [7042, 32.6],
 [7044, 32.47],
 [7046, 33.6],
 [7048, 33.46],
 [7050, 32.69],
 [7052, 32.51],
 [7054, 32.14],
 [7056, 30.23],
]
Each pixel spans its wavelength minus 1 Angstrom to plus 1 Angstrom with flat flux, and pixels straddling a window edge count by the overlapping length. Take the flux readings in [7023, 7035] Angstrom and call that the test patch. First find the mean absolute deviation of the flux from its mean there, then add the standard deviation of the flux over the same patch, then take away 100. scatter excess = -99.2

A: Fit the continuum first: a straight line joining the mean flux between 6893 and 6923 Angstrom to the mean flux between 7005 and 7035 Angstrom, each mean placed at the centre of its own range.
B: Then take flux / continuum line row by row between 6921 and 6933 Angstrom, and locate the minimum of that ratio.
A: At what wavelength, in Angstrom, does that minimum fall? 6930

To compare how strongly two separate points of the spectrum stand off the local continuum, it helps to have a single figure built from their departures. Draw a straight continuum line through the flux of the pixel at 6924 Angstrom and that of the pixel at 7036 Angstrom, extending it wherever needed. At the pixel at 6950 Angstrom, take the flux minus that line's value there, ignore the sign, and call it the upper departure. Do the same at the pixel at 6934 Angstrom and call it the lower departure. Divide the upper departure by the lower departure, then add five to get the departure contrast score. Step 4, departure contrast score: 7.6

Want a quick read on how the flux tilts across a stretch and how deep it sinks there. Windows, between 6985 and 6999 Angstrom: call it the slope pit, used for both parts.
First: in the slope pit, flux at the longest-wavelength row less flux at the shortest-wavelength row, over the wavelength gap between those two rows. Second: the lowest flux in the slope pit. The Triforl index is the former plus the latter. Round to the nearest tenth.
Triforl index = 31.9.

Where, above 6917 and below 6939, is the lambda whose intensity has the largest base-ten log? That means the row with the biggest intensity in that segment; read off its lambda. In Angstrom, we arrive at 6924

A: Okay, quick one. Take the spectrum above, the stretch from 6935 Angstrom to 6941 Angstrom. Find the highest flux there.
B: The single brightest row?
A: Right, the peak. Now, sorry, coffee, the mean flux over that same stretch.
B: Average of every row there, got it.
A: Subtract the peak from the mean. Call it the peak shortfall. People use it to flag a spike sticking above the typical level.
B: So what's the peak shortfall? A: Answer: -1.13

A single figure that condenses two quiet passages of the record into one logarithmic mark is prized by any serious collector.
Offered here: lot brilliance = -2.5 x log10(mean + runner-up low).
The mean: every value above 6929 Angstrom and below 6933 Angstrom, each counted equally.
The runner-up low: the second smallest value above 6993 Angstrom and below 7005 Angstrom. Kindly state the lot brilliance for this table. -4.477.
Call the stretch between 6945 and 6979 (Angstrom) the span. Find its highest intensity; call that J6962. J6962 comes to 35.08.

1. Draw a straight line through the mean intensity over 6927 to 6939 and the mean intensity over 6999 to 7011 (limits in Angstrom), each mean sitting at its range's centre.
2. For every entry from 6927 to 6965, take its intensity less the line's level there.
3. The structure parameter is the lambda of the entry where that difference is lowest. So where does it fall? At 6930 Angstrom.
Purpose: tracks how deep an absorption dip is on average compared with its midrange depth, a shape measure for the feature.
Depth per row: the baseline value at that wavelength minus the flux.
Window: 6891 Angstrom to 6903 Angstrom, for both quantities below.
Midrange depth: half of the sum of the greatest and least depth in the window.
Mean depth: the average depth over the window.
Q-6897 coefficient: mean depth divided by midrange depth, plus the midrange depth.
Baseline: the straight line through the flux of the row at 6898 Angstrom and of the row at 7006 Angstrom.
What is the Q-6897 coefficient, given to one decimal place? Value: 0.9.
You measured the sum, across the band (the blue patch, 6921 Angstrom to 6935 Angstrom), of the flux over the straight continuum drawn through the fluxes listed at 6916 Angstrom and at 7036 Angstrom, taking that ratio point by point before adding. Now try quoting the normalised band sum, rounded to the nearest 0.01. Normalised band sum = 6.88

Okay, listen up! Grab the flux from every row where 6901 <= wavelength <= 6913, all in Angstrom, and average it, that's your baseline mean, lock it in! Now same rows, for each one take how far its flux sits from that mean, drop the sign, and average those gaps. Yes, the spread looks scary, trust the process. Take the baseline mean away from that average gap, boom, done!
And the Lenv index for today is -30.9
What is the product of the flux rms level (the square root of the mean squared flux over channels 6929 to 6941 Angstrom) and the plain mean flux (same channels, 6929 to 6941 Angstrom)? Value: 1005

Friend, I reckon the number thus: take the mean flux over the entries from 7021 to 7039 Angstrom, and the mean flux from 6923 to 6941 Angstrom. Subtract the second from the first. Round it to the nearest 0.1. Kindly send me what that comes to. 0.2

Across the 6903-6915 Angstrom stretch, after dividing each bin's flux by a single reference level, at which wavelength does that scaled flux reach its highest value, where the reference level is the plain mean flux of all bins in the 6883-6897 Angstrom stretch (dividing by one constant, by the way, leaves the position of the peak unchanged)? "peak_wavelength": 6910 Angstrom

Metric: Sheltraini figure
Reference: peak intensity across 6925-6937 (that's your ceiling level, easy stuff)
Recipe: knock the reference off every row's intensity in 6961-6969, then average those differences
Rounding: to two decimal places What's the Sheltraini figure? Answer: -0.30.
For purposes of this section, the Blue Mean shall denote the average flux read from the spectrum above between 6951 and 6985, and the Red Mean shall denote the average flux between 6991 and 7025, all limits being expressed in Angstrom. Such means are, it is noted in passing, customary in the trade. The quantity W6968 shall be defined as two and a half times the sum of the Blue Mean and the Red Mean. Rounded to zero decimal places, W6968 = 162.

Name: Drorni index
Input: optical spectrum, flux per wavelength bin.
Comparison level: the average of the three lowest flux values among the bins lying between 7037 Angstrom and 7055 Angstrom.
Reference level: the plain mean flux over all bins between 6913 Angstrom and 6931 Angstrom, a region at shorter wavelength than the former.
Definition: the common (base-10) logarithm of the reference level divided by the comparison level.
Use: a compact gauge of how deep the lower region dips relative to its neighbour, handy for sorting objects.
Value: -0.012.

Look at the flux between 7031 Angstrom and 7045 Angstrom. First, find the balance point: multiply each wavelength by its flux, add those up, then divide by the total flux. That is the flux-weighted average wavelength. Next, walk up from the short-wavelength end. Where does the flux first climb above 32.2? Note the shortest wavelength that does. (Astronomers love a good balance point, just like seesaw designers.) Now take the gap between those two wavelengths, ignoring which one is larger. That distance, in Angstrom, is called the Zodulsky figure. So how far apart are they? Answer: 6.1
